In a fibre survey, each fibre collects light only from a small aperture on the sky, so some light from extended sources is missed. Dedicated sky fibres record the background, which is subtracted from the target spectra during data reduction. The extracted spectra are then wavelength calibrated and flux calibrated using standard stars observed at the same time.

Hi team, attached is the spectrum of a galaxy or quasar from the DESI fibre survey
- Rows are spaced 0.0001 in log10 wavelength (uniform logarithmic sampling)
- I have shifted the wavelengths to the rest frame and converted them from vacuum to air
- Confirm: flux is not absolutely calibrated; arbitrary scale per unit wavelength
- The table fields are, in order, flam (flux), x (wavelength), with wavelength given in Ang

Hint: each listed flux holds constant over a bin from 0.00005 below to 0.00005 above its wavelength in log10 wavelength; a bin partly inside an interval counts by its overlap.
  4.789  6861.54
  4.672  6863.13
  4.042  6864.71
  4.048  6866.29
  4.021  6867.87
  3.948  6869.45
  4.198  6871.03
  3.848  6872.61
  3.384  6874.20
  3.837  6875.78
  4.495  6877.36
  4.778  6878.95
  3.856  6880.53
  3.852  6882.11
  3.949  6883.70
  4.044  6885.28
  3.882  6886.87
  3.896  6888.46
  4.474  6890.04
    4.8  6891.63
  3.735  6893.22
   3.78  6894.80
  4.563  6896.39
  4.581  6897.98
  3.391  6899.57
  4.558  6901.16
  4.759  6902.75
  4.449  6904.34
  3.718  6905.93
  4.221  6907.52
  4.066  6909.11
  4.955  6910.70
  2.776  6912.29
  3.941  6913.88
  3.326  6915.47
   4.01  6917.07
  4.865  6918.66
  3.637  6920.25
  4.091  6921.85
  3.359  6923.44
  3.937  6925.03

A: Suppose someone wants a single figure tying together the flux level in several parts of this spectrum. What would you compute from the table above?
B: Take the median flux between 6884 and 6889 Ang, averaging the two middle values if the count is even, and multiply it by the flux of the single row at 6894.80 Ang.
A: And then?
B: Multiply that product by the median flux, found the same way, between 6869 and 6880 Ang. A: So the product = 58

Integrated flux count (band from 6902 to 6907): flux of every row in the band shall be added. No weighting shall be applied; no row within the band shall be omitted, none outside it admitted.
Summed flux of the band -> 13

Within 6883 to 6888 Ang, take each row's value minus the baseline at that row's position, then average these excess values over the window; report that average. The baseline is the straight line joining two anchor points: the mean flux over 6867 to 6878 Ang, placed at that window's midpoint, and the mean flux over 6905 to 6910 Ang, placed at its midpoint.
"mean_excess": 0.0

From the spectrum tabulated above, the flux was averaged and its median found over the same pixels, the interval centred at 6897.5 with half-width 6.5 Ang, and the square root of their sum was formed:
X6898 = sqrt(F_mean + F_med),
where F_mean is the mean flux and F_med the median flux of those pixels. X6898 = 2.97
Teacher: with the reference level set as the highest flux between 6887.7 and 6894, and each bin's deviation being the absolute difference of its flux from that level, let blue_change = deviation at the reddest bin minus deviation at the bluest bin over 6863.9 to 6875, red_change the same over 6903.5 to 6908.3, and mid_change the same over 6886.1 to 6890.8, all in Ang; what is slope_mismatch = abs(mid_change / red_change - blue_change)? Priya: 3.3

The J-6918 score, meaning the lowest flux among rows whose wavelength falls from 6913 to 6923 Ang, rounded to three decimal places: 3.326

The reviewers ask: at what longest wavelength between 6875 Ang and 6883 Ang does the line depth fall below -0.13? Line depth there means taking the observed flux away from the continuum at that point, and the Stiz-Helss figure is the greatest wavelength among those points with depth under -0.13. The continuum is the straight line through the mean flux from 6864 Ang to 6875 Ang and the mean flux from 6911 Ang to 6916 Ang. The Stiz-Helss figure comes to 6878.95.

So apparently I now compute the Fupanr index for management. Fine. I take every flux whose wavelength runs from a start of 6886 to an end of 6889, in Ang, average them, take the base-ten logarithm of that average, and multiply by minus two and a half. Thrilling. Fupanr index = -1.47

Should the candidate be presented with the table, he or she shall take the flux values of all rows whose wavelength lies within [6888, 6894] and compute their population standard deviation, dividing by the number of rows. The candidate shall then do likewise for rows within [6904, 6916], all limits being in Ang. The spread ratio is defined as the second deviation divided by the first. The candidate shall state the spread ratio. 1.46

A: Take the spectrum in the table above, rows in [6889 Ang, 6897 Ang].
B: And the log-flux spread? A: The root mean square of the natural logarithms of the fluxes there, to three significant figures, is 1.45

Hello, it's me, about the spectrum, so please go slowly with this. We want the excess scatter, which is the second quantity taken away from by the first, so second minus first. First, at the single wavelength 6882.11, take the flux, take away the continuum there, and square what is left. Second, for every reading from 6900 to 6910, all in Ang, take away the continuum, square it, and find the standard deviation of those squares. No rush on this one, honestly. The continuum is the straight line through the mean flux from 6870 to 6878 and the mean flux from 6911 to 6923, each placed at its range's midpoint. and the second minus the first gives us 0.3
